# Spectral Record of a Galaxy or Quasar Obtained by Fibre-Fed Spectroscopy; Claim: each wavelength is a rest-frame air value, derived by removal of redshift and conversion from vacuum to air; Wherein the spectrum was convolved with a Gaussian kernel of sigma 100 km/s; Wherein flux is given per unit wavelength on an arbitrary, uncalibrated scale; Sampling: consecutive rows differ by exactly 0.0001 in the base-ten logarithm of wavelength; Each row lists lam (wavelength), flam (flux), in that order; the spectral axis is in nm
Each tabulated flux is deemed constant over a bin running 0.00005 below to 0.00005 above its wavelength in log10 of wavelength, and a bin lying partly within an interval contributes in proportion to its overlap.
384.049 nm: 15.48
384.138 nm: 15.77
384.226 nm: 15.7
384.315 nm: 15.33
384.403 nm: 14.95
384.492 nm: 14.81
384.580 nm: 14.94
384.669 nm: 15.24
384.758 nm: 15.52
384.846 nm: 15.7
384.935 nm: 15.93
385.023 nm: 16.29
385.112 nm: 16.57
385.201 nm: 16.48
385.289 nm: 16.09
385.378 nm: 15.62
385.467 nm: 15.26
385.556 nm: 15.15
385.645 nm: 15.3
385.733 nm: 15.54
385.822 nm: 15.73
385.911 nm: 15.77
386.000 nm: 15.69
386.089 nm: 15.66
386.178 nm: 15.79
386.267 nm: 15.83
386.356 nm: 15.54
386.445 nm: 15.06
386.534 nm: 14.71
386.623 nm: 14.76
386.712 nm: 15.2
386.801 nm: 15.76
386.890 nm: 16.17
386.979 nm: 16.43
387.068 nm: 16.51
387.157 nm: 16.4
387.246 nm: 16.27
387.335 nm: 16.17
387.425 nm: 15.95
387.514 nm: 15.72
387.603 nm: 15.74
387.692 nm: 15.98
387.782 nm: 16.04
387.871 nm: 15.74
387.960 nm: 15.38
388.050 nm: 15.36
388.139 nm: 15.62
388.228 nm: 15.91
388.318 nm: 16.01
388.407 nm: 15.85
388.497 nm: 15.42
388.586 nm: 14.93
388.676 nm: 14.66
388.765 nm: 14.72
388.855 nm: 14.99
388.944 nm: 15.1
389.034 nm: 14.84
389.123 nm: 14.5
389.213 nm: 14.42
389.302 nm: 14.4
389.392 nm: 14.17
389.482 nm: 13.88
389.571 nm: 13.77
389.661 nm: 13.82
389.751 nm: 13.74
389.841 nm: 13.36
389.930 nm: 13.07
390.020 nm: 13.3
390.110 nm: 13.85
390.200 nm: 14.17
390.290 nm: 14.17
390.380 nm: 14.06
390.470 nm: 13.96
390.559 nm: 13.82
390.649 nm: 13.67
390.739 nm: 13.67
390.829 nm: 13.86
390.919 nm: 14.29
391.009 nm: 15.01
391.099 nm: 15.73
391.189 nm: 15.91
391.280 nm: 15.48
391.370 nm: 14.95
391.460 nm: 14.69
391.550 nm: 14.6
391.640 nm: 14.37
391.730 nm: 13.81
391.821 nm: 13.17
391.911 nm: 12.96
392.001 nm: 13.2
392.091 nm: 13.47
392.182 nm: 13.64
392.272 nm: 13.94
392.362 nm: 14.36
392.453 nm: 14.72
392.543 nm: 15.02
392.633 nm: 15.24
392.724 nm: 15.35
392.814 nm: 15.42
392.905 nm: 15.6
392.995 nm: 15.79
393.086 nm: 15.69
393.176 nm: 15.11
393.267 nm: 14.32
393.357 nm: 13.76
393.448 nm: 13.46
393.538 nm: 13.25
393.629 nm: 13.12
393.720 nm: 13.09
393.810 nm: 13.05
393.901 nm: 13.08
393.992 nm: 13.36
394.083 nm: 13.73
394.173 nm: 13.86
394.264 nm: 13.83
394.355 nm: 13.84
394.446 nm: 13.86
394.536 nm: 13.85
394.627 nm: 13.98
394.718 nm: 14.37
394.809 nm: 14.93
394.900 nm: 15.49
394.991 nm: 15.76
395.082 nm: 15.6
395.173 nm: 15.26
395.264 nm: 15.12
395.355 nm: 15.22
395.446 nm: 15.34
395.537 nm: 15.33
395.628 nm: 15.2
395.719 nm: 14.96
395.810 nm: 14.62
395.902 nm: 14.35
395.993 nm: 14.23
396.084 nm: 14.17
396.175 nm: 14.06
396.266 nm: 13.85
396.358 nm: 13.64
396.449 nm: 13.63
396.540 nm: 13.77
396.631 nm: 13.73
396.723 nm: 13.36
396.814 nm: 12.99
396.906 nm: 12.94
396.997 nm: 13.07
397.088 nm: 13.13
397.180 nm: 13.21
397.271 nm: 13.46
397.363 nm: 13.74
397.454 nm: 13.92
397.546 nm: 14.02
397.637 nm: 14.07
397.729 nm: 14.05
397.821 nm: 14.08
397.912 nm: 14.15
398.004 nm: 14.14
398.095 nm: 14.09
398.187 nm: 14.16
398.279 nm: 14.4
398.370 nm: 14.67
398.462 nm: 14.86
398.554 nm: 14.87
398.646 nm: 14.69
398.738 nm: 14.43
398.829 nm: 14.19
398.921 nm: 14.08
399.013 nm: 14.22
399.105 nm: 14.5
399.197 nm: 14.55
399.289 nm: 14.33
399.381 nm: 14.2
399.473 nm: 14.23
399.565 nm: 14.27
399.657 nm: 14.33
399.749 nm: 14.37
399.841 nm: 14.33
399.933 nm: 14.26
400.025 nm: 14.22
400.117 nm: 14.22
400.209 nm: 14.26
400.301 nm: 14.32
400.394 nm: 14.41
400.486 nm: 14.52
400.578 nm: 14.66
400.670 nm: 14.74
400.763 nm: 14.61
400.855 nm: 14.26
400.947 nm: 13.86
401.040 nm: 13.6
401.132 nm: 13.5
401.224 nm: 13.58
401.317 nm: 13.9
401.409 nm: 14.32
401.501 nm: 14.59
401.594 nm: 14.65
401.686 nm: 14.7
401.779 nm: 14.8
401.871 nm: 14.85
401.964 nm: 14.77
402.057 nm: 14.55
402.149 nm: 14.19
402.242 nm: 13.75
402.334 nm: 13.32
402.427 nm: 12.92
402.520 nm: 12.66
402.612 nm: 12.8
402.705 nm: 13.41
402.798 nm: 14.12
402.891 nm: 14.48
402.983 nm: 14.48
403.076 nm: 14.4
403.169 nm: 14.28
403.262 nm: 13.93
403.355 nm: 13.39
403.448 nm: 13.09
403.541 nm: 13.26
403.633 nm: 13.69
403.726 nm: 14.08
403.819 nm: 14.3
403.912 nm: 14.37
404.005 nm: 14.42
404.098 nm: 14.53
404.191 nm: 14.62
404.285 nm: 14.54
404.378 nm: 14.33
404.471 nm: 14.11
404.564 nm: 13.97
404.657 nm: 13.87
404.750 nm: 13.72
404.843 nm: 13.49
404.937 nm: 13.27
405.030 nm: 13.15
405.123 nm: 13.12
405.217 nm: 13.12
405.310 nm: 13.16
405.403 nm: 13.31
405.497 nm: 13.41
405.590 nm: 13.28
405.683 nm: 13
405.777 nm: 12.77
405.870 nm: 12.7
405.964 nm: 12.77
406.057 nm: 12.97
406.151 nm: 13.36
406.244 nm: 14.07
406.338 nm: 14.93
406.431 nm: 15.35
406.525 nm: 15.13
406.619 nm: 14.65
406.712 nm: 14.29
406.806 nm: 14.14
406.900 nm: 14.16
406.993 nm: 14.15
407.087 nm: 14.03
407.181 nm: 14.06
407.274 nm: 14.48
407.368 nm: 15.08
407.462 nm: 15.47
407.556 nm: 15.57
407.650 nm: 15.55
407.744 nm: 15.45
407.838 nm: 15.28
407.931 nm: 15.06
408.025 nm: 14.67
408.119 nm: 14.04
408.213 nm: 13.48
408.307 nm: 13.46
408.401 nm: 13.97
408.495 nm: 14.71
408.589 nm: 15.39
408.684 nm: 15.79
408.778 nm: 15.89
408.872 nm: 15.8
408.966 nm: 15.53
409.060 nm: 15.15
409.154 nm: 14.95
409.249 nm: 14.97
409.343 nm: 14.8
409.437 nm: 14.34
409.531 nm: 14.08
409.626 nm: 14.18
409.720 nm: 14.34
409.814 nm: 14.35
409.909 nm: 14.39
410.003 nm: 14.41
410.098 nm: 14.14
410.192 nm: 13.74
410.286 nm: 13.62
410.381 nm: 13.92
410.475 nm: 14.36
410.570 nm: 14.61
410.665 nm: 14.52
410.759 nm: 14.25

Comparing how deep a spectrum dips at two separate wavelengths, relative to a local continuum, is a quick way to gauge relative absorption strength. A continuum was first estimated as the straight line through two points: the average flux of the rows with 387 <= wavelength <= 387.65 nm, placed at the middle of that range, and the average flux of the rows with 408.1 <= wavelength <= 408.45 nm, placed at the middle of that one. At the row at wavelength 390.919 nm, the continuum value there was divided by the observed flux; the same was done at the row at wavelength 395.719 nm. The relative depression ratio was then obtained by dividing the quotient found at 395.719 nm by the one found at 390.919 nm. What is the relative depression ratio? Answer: 0.92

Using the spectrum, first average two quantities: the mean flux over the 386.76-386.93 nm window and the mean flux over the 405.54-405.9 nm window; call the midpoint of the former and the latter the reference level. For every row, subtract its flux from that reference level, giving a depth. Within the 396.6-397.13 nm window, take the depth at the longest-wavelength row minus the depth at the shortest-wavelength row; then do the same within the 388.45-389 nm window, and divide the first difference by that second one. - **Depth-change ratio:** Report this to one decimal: 1.9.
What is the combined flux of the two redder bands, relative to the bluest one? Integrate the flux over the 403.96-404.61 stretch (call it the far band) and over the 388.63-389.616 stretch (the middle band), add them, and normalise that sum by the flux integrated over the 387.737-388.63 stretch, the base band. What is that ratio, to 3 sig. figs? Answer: 1.69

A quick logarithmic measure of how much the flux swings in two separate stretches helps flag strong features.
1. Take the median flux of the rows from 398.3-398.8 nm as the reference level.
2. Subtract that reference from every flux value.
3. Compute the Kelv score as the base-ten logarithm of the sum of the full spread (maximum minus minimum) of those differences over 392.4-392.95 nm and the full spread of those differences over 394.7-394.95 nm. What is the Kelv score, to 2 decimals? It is 0.30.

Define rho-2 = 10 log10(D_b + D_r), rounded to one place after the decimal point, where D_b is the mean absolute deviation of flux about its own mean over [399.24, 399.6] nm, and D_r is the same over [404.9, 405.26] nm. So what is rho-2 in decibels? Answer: -10.2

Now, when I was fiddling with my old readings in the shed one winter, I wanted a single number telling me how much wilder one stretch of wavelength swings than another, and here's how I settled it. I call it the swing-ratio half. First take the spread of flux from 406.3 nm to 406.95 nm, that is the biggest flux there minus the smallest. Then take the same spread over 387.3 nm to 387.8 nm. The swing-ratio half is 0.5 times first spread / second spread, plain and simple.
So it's 1.3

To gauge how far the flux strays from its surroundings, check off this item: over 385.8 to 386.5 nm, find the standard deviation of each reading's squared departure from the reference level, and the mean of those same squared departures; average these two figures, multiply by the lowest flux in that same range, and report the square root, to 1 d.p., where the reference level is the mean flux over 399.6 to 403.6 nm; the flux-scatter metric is 4.8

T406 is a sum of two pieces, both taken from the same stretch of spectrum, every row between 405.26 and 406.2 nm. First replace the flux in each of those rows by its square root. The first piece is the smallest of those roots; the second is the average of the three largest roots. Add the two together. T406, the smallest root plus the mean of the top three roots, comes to 7.22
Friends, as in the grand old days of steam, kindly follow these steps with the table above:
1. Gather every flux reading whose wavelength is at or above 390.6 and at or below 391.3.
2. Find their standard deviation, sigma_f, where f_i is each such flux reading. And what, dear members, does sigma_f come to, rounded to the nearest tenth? 0.9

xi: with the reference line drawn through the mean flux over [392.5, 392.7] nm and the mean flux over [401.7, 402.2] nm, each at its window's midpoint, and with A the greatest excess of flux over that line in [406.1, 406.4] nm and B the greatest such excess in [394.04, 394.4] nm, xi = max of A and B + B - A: -1.2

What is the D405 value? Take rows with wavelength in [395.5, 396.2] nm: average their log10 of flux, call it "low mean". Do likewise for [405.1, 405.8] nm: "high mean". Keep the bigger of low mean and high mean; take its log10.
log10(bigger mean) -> 0.066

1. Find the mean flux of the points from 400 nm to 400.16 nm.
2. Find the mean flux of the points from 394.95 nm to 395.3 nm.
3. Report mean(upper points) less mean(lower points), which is -1.2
